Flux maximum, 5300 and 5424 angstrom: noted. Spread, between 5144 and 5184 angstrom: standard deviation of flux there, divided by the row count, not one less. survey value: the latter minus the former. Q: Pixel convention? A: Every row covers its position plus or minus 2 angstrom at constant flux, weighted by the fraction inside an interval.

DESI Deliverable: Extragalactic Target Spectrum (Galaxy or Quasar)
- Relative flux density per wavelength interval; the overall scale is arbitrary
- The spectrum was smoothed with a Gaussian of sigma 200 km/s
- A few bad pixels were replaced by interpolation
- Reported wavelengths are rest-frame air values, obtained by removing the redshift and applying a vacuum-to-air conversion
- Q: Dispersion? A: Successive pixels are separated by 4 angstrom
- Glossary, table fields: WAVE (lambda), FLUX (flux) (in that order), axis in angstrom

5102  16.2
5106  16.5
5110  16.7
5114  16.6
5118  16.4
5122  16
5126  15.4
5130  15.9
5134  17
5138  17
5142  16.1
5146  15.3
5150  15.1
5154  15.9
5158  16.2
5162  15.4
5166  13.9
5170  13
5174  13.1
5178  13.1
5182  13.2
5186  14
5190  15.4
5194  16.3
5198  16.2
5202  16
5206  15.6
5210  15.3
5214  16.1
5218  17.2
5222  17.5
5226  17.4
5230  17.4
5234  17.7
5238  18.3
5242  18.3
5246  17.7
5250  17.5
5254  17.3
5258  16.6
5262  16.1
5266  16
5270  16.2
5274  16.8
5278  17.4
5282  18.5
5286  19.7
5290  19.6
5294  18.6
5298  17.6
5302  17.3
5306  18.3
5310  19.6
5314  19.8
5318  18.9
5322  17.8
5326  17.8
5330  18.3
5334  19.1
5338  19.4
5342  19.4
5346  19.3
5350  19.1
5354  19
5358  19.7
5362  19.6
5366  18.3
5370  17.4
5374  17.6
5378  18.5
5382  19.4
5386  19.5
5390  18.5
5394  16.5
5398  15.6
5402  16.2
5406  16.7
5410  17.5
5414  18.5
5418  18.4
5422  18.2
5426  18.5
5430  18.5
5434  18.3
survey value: -18.6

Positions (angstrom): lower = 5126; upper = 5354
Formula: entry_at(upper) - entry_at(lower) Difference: 3.6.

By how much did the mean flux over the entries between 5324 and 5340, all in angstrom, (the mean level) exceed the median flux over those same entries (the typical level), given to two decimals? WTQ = -0.05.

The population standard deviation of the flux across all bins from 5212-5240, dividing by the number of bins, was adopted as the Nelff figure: 0.61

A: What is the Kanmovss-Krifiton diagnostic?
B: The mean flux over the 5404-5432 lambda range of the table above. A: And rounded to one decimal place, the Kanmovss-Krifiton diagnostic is 18.0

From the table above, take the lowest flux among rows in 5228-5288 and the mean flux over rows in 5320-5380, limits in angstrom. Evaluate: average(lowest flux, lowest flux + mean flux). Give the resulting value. 25.3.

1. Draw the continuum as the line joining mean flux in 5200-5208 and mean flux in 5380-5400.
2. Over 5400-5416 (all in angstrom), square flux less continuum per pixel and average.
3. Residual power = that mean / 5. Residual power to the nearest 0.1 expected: 0.3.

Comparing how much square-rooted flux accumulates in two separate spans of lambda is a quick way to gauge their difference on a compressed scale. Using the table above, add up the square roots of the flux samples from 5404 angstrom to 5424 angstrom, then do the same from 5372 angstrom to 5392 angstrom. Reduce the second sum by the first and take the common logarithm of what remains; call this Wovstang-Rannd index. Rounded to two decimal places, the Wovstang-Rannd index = -0.31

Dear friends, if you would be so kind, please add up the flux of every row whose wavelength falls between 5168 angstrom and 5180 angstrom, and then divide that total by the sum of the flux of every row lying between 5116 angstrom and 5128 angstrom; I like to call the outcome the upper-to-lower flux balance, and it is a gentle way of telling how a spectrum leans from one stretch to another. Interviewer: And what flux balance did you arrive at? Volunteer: 0.82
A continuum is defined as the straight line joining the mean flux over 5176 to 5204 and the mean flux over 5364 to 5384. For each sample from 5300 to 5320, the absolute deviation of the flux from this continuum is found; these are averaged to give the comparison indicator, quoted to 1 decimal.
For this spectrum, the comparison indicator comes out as 1.7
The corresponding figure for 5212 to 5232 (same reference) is 1.7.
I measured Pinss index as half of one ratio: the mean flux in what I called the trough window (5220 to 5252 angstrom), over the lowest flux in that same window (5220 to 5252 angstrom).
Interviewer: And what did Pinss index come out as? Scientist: 0.509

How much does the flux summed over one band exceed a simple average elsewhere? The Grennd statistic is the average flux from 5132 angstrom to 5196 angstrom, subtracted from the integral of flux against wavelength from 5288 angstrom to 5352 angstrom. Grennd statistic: 1185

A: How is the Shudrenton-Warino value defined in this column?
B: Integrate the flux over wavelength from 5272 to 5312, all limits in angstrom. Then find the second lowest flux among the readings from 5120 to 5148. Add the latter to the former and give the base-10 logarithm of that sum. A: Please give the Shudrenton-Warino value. 2.87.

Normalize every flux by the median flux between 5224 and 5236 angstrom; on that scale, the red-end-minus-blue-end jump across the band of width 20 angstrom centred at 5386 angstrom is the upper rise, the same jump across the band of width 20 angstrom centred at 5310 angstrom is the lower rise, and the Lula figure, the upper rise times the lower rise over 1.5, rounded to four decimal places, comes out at -0.0070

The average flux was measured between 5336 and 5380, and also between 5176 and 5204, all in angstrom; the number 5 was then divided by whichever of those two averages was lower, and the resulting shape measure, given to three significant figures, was 0.336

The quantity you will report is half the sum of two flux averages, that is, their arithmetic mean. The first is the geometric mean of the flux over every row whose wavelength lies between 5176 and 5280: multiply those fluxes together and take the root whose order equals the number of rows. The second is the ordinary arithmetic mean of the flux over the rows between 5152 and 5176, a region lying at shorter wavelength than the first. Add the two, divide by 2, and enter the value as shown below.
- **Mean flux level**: 15.5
